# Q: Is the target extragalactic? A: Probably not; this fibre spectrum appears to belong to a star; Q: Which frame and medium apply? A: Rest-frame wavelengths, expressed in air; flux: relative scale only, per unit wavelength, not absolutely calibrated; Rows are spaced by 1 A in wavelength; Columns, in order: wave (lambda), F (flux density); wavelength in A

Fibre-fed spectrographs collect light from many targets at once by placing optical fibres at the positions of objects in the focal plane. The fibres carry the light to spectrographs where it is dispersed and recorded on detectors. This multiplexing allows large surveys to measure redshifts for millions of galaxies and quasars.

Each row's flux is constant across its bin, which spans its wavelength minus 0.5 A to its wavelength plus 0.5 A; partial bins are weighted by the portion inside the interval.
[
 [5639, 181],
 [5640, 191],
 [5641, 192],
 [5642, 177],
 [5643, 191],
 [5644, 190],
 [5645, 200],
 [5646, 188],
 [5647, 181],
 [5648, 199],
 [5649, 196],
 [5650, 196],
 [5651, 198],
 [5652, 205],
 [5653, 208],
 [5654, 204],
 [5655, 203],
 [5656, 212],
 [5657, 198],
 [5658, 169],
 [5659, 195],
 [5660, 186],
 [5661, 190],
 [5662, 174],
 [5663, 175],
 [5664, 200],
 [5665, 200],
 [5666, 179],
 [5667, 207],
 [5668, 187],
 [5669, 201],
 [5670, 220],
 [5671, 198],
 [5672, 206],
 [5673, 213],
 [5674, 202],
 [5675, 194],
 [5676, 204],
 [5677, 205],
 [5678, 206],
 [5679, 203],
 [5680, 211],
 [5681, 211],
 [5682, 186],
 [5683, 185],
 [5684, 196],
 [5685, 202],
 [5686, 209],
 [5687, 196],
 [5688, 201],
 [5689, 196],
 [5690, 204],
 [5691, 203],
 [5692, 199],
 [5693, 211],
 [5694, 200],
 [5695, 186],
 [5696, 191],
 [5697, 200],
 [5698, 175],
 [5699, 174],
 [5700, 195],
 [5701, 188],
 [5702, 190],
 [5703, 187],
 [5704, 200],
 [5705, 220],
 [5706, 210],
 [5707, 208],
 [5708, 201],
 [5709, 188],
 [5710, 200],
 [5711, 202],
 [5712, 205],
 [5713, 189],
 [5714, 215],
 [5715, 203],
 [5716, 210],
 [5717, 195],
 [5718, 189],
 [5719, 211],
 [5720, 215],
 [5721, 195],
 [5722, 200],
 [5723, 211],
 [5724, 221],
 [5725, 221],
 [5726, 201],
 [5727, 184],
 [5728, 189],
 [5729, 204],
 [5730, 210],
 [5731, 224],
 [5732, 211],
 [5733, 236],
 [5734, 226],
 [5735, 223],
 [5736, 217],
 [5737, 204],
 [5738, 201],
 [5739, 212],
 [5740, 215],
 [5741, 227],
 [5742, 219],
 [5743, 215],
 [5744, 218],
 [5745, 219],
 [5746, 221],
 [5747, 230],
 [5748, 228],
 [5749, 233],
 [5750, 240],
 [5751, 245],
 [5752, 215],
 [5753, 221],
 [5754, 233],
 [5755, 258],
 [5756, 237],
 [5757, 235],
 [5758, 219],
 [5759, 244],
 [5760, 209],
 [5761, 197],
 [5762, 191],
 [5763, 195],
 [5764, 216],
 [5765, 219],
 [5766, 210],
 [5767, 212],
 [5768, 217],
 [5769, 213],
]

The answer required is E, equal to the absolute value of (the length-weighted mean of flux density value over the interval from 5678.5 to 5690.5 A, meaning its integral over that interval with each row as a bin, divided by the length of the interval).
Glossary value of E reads 200.0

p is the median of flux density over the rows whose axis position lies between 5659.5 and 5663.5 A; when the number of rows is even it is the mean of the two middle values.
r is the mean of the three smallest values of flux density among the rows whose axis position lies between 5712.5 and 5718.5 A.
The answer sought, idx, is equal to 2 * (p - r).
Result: -21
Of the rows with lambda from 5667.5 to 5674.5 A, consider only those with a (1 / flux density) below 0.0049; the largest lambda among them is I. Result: 5673 A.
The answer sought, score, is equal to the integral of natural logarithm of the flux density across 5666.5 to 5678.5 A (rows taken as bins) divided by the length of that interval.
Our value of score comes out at 5.32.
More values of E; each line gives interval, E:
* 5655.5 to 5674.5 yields 195.4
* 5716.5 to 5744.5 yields 210.5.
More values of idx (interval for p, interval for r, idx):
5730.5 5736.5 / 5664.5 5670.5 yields 70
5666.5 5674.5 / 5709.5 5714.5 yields 14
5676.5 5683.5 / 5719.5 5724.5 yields 6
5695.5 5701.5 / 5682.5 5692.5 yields -6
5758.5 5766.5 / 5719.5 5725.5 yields 15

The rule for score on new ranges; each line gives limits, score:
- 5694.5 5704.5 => 5.24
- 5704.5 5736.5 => 5.33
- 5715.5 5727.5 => 5.32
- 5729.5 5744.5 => 5.38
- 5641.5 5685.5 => 5.28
